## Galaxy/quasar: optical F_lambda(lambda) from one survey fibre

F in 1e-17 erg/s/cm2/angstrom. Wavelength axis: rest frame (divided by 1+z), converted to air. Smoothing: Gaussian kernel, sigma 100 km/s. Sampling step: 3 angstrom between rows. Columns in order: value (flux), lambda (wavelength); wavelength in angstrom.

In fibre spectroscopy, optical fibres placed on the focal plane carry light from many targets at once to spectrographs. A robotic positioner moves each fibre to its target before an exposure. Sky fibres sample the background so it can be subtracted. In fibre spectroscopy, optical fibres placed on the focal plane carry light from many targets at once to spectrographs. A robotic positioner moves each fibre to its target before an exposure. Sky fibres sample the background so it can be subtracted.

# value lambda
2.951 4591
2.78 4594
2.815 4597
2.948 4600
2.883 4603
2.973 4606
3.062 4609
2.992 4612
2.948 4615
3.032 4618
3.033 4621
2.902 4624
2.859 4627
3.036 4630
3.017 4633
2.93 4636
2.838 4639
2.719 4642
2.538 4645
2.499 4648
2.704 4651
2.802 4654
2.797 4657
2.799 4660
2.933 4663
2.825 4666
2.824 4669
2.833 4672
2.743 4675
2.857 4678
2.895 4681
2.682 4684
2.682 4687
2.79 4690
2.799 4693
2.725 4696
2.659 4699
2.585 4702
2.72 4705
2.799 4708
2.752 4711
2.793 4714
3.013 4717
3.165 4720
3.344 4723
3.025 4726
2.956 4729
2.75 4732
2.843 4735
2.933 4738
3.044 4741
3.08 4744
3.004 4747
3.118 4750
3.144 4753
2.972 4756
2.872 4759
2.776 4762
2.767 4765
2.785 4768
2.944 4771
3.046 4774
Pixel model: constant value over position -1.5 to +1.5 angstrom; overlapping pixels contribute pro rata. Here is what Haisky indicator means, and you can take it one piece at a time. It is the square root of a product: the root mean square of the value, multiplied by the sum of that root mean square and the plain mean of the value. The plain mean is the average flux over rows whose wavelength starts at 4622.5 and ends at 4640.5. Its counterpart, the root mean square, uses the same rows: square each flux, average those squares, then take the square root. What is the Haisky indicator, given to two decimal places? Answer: 4.15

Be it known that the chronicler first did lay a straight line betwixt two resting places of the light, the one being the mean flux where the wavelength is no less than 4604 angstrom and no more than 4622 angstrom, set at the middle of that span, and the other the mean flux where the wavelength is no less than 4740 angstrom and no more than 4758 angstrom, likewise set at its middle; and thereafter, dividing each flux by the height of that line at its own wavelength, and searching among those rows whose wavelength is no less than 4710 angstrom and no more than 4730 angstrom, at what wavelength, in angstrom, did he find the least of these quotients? 4711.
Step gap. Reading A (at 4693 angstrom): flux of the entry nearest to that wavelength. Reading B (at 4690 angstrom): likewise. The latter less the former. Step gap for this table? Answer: 0.0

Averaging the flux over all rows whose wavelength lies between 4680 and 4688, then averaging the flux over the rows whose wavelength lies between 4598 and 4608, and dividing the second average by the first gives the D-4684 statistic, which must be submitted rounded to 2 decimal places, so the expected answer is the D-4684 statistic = 1.07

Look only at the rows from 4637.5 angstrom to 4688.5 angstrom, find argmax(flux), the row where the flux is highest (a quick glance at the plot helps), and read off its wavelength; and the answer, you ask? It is 4663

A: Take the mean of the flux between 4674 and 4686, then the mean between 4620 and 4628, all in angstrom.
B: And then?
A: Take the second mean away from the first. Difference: -0.1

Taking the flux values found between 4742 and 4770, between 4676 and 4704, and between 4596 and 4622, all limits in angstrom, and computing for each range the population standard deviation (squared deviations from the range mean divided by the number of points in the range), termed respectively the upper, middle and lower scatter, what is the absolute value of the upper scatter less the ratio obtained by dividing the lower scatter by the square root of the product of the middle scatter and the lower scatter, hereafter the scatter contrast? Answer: 0.74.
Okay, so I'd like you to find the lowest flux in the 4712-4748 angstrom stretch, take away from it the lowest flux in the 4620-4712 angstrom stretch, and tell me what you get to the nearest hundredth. 0.25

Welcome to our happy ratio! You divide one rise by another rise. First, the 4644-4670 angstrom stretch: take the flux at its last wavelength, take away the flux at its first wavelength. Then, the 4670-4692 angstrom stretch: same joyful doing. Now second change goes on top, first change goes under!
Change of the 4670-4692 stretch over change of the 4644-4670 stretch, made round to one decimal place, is -0.2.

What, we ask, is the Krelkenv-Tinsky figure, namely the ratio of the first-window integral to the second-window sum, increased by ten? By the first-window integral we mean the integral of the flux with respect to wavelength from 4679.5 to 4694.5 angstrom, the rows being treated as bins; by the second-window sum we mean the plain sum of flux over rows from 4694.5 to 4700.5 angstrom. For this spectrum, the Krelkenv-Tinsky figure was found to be 17.7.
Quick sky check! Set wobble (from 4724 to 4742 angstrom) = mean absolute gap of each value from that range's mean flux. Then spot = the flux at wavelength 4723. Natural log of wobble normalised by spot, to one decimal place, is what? -3.7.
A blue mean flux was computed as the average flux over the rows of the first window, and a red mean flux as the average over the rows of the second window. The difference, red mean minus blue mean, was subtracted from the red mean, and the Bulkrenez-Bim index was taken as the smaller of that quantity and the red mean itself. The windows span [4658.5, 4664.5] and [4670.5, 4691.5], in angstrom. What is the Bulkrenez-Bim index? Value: 2.78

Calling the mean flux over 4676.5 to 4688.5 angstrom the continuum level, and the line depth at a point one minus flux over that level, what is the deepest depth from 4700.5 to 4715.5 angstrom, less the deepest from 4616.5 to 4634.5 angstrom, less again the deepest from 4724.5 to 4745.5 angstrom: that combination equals 0.09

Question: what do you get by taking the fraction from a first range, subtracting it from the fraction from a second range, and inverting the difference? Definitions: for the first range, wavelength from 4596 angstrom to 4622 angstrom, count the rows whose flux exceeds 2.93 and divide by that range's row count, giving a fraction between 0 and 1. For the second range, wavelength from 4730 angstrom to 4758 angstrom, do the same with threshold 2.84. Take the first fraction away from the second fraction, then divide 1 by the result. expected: 9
